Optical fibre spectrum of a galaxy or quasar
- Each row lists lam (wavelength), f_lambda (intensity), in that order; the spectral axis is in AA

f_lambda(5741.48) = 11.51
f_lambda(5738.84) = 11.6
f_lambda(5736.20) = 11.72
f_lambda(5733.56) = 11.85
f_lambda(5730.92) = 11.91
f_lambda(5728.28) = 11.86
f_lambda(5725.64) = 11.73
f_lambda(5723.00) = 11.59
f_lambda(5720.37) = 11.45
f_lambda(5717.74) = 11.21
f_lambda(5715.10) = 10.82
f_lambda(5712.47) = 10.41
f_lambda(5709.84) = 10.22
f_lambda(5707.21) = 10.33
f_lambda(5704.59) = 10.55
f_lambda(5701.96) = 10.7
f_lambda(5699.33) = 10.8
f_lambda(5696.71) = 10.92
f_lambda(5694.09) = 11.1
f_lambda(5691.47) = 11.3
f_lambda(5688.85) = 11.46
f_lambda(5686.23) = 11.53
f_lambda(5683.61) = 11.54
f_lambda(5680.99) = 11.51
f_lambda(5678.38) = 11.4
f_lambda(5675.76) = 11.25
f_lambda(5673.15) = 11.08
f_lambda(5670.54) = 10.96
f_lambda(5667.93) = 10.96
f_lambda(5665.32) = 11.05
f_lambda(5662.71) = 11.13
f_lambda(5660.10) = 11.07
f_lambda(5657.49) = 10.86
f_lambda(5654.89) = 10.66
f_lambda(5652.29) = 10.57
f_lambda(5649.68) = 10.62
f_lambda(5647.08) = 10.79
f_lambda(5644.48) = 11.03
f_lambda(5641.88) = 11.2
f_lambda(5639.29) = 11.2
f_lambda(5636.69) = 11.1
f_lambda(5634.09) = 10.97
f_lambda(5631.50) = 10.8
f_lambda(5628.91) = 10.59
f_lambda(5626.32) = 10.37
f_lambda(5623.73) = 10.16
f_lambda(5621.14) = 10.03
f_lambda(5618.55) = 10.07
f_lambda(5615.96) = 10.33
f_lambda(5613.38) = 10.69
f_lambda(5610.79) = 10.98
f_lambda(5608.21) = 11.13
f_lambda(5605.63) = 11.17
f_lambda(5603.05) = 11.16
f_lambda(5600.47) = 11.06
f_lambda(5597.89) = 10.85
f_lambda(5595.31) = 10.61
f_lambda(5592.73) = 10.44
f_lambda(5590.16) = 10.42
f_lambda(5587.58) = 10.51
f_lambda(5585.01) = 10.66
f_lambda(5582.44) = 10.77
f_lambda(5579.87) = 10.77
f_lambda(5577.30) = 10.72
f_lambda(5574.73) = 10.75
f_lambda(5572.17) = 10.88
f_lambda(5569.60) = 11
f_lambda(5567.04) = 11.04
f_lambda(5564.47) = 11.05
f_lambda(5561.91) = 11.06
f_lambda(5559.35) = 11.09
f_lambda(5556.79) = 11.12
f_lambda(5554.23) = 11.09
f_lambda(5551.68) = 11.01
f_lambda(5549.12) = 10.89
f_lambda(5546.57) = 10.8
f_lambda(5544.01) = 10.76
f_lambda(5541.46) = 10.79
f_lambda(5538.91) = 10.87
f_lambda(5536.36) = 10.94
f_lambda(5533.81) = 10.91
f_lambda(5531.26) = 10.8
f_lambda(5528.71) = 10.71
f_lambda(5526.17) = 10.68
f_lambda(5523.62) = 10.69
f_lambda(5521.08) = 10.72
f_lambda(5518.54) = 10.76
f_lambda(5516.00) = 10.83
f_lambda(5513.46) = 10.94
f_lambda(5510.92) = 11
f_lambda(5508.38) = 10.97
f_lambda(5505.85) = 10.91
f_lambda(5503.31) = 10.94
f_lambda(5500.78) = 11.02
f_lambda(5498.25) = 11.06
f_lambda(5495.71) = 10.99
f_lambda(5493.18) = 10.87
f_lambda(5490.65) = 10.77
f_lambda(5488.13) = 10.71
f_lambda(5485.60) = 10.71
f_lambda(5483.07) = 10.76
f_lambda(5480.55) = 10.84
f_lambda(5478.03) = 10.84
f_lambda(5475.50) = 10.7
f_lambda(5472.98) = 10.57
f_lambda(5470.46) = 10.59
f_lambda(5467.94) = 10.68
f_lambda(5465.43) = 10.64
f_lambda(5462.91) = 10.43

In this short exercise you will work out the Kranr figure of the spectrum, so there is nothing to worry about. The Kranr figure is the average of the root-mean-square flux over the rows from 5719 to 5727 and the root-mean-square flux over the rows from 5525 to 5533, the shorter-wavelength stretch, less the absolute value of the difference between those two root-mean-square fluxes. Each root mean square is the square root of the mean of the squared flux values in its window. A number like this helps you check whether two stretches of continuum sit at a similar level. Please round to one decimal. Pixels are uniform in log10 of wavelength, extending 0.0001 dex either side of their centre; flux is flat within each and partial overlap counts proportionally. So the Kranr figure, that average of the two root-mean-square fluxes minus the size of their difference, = 10.3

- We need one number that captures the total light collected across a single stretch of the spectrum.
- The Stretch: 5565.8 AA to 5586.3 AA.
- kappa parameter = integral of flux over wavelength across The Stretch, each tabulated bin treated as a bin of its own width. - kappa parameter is 222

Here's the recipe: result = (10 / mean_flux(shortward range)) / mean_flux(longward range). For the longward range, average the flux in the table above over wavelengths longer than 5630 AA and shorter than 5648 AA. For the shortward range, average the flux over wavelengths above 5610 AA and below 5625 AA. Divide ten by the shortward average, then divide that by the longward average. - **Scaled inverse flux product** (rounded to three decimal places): 0.088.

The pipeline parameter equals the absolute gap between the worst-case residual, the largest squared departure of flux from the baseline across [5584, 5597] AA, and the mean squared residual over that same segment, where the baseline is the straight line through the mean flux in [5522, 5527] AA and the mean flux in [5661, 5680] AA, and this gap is 0.08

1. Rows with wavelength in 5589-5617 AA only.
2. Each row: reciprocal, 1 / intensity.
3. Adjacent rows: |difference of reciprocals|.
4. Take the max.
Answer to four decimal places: 0.0033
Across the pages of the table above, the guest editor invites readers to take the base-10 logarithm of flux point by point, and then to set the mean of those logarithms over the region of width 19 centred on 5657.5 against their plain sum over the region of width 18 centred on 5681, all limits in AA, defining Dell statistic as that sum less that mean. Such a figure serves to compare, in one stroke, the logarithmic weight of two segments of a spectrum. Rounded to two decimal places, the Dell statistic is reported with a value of 6.36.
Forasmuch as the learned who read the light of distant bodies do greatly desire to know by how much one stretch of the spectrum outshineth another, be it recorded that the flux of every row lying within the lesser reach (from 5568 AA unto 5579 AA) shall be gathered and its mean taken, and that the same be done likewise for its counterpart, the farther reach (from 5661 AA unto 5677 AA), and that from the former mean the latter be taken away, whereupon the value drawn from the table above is -0.23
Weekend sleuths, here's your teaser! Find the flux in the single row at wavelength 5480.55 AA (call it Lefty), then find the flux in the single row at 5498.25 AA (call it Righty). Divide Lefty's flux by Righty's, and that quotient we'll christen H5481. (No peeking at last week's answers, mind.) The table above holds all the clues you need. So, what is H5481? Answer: 0.98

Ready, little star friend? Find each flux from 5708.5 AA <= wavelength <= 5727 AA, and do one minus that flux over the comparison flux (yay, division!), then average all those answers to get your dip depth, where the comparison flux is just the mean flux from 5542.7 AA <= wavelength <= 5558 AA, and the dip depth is -0.011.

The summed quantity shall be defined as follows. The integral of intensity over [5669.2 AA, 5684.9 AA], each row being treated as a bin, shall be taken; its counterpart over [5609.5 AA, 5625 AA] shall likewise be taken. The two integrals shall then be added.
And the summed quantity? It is 338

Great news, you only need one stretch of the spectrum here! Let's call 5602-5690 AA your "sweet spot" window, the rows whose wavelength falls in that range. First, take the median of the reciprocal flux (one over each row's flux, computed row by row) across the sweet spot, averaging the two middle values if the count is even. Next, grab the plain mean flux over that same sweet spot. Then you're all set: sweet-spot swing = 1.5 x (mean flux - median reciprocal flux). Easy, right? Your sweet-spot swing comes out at 16.2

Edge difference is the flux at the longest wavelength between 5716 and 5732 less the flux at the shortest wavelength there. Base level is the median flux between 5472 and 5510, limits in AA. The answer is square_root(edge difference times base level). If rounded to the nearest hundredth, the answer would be 2.75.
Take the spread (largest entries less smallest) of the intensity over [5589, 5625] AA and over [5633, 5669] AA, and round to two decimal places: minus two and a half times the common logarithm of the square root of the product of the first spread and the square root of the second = 0.05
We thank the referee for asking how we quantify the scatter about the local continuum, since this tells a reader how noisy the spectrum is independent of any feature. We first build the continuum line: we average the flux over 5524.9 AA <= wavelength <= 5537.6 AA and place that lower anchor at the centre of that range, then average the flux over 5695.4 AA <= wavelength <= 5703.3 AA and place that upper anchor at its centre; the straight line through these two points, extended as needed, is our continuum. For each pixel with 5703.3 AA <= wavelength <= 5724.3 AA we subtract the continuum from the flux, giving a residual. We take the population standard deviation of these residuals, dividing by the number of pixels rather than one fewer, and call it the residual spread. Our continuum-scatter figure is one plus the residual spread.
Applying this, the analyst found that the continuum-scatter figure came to 1.50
